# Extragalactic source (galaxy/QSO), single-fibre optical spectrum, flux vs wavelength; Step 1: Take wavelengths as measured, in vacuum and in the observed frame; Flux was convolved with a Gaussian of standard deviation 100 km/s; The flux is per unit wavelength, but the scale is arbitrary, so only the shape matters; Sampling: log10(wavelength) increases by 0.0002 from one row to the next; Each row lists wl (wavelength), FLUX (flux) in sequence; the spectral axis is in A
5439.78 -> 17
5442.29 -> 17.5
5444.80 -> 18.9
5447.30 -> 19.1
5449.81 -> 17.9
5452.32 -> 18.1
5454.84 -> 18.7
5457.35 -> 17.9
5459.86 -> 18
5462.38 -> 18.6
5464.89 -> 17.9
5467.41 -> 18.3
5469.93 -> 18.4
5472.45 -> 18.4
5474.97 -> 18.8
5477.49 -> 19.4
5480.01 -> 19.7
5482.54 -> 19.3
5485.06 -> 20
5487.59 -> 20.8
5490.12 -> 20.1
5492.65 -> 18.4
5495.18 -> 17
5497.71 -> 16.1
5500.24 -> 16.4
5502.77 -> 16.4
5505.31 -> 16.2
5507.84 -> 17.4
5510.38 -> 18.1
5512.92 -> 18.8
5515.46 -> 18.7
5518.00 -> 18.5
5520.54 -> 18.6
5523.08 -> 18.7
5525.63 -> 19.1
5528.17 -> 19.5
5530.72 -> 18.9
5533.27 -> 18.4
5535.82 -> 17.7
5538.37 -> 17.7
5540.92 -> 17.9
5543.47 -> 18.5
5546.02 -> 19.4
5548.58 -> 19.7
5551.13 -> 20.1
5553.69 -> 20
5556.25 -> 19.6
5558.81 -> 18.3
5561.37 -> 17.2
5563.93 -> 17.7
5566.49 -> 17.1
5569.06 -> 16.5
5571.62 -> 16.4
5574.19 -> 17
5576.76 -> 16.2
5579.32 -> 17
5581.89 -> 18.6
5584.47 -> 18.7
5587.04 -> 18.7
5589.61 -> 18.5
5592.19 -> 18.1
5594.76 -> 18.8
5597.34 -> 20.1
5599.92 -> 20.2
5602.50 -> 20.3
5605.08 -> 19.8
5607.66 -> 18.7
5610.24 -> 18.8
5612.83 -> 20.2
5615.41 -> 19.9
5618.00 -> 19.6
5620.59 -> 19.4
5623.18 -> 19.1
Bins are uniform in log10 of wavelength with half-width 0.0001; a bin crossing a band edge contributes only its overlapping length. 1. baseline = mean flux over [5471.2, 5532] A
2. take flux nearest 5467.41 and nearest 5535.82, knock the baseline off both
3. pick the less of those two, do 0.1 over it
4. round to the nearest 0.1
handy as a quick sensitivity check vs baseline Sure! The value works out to -0.1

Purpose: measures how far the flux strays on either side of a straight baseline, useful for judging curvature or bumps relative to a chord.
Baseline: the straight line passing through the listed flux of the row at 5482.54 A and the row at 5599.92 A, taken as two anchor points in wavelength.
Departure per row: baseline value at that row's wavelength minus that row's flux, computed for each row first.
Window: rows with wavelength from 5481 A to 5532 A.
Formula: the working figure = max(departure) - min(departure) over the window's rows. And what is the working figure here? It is 4.8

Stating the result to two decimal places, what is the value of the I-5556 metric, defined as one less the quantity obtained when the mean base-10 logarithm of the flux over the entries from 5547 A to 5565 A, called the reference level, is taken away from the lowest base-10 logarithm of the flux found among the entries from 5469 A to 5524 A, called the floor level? 1.07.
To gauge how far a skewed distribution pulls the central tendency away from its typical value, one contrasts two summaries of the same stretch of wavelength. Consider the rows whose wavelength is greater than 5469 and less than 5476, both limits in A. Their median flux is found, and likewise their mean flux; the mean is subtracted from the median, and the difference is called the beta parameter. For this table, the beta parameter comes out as -0.13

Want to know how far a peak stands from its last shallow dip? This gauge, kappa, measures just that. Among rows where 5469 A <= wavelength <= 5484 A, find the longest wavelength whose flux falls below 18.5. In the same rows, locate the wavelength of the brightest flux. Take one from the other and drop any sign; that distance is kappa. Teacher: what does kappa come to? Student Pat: 7.6 A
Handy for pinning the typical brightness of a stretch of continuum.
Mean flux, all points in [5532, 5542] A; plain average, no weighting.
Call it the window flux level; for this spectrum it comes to 17.9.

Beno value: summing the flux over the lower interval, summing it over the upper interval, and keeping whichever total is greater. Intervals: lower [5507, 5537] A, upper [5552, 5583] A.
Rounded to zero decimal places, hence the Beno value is 222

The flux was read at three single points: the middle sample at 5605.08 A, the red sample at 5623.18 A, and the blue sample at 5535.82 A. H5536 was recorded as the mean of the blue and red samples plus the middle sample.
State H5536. 38.2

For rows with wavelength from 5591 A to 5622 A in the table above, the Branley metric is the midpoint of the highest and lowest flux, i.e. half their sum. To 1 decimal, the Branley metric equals 19.2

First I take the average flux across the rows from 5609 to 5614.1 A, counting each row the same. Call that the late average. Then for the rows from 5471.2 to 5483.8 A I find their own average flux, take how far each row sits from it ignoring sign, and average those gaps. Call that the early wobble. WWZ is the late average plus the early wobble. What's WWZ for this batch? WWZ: 20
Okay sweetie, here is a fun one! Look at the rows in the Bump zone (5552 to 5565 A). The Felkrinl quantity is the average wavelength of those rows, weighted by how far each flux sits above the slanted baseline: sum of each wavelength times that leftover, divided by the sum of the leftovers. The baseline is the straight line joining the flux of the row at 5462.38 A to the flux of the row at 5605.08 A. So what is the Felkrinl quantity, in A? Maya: 5563.2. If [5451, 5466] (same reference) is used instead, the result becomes 5459.7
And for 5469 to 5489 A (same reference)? 5485.1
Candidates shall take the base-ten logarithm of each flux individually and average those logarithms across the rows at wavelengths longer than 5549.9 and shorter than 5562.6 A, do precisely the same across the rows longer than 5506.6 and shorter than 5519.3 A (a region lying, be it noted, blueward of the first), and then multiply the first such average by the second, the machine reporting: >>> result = 1.61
